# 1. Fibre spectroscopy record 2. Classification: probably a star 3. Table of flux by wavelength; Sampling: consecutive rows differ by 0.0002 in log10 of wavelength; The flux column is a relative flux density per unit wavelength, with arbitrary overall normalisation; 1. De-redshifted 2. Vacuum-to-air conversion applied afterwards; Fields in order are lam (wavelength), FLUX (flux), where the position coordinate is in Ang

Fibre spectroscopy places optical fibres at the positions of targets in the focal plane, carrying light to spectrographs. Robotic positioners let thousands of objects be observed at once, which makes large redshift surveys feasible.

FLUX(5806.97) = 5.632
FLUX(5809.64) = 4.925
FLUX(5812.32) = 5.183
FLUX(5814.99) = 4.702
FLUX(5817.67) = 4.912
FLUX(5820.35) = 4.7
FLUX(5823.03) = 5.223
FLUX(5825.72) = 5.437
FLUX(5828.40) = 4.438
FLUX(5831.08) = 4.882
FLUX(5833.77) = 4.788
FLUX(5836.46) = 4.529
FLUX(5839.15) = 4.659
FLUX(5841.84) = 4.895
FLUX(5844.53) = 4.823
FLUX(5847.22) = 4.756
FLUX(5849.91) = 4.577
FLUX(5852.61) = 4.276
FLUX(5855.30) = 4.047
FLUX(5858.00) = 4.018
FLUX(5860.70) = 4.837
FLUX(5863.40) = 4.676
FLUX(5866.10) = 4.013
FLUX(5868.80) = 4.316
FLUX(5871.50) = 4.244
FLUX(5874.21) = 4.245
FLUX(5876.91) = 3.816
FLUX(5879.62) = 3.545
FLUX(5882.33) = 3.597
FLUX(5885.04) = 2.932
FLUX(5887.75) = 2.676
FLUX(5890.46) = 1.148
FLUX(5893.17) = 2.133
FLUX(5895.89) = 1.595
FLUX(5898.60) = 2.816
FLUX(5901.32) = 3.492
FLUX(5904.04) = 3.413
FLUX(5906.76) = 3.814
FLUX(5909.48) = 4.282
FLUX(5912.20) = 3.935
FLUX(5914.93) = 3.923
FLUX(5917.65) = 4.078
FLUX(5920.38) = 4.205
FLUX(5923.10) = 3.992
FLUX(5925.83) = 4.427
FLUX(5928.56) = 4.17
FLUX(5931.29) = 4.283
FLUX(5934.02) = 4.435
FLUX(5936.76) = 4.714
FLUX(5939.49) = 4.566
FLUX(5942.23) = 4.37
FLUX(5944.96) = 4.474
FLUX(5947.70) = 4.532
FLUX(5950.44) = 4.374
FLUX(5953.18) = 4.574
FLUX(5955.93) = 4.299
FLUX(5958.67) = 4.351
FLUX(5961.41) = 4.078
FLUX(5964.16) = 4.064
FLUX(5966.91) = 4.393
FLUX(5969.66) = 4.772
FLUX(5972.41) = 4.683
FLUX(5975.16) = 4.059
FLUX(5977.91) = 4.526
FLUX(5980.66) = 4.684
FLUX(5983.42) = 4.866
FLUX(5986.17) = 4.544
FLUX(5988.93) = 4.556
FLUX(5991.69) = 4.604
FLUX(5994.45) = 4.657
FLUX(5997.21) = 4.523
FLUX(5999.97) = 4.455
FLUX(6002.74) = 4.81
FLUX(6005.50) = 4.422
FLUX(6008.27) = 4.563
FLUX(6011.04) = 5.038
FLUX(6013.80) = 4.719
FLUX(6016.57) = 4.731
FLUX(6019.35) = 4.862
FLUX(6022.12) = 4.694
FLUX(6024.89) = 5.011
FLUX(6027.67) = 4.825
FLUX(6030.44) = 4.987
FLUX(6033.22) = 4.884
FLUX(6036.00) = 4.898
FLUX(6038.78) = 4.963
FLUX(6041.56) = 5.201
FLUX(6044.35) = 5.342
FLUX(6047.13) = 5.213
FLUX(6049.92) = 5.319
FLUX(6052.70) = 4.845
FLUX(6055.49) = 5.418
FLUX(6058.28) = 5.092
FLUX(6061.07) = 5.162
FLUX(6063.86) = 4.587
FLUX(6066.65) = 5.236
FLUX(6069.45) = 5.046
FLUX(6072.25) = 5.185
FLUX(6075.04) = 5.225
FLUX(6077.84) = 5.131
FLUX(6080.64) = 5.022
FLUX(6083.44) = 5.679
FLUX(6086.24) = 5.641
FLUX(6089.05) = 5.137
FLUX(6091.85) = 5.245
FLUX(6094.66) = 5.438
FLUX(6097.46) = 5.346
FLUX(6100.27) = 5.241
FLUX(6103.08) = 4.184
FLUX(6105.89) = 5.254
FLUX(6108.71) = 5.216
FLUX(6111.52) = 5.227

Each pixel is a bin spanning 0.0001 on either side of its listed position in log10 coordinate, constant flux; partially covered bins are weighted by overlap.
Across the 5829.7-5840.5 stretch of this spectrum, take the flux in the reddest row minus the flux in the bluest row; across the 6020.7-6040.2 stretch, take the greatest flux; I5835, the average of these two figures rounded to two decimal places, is 2.39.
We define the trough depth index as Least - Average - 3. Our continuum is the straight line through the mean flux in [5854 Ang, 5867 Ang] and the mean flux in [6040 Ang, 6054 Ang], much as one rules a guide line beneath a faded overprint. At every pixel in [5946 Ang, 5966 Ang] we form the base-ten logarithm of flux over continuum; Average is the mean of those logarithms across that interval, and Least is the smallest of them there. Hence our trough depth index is -3.030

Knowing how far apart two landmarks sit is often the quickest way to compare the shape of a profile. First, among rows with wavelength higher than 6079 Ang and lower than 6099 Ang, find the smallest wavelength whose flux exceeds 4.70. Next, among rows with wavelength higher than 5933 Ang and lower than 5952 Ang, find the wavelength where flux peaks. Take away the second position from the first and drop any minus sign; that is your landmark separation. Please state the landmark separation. 143.9 Ang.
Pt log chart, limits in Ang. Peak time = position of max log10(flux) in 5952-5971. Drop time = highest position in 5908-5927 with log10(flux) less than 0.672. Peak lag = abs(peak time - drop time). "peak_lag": 43.8 Ang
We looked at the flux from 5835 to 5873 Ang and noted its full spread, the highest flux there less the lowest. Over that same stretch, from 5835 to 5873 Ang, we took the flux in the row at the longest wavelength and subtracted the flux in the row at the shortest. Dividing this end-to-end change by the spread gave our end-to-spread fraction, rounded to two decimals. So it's -0.32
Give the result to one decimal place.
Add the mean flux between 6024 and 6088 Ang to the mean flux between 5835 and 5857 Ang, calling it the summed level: 9.7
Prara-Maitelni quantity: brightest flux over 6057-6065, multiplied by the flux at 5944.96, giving 23.1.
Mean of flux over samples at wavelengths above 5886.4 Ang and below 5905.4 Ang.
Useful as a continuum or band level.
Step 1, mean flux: 2.5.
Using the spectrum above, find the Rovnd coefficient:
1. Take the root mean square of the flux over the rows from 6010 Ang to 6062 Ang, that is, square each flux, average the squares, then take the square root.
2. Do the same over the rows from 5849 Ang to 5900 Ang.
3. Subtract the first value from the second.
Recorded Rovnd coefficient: -1.3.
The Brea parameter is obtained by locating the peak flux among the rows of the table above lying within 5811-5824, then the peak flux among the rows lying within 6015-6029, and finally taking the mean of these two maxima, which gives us 5.1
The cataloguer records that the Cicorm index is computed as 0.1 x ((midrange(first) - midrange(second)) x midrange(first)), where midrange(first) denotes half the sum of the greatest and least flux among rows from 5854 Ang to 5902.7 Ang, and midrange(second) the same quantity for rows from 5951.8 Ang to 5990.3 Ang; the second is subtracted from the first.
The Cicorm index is -0.4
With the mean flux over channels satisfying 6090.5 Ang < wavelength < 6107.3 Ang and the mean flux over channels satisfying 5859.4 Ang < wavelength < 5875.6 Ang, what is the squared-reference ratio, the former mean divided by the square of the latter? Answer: 0.266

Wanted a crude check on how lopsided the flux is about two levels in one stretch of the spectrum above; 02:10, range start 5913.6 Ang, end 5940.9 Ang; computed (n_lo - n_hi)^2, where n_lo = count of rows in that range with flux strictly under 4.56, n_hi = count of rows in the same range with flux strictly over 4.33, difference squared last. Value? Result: 16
